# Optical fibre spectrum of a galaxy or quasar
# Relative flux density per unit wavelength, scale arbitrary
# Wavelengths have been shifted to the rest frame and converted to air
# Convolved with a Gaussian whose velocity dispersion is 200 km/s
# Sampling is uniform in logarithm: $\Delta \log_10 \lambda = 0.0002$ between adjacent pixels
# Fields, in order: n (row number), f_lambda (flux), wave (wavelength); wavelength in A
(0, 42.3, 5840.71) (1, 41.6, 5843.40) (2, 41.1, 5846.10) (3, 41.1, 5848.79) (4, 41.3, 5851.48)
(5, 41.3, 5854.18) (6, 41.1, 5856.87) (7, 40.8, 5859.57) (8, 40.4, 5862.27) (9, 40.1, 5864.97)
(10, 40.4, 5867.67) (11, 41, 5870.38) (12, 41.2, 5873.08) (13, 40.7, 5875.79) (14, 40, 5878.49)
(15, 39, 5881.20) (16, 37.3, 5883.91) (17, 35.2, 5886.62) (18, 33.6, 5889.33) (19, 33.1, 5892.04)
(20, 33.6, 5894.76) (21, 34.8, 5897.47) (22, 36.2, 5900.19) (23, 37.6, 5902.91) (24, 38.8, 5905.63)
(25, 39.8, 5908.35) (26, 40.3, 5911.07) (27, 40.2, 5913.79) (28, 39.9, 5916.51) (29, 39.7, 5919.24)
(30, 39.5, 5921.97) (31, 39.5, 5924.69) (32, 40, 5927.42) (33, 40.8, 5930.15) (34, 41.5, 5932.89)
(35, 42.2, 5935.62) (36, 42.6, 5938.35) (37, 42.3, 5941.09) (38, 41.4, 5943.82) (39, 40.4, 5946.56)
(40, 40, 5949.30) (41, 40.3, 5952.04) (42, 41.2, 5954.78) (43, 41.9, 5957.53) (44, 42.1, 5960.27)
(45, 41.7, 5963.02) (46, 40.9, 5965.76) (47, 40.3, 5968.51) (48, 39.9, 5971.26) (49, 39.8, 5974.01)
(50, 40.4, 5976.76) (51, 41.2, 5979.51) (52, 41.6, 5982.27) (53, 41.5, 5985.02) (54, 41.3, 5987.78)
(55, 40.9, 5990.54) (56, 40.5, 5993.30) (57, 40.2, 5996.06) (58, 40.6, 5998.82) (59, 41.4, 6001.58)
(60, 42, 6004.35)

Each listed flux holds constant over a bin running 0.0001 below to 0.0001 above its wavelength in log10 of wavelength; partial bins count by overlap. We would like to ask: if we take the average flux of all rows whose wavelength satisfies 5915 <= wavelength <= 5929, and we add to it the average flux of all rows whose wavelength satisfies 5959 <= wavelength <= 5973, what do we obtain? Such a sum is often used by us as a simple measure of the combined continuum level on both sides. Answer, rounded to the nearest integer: 81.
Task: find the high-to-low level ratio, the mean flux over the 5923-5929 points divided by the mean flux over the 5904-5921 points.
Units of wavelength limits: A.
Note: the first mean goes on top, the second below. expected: 1.00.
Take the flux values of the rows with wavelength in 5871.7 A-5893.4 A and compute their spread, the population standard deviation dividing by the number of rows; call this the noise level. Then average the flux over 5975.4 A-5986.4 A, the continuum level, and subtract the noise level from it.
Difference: 38.2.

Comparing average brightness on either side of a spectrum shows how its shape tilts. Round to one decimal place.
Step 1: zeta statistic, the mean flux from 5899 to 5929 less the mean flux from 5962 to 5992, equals -1.6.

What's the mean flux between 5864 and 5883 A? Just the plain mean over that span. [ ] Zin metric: 40.3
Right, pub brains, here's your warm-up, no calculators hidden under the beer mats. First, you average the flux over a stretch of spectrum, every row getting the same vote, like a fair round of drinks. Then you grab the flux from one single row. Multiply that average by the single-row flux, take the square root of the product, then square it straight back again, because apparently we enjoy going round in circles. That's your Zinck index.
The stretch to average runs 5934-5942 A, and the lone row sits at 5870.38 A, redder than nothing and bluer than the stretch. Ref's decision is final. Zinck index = 1737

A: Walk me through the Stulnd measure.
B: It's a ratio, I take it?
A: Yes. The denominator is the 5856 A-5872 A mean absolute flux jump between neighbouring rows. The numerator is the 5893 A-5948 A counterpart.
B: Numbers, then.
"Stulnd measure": 1.77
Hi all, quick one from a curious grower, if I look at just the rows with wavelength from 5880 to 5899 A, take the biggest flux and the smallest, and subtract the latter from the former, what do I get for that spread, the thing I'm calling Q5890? 5.9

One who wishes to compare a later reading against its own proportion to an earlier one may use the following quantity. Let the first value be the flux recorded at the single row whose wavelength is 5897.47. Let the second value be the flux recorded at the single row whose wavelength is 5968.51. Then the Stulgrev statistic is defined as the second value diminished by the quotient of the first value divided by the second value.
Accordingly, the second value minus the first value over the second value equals 39.4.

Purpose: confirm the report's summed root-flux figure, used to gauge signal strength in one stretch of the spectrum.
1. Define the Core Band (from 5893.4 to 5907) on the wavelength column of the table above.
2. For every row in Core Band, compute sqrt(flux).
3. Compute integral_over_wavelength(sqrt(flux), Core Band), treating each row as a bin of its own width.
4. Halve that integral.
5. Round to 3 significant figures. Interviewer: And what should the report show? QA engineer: 40.9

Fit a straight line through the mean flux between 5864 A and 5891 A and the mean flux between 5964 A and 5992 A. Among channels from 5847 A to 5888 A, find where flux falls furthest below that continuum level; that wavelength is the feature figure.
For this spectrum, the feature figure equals 5886.62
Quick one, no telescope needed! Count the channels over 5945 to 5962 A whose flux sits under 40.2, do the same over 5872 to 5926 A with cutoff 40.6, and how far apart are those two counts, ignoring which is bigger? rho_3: 17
